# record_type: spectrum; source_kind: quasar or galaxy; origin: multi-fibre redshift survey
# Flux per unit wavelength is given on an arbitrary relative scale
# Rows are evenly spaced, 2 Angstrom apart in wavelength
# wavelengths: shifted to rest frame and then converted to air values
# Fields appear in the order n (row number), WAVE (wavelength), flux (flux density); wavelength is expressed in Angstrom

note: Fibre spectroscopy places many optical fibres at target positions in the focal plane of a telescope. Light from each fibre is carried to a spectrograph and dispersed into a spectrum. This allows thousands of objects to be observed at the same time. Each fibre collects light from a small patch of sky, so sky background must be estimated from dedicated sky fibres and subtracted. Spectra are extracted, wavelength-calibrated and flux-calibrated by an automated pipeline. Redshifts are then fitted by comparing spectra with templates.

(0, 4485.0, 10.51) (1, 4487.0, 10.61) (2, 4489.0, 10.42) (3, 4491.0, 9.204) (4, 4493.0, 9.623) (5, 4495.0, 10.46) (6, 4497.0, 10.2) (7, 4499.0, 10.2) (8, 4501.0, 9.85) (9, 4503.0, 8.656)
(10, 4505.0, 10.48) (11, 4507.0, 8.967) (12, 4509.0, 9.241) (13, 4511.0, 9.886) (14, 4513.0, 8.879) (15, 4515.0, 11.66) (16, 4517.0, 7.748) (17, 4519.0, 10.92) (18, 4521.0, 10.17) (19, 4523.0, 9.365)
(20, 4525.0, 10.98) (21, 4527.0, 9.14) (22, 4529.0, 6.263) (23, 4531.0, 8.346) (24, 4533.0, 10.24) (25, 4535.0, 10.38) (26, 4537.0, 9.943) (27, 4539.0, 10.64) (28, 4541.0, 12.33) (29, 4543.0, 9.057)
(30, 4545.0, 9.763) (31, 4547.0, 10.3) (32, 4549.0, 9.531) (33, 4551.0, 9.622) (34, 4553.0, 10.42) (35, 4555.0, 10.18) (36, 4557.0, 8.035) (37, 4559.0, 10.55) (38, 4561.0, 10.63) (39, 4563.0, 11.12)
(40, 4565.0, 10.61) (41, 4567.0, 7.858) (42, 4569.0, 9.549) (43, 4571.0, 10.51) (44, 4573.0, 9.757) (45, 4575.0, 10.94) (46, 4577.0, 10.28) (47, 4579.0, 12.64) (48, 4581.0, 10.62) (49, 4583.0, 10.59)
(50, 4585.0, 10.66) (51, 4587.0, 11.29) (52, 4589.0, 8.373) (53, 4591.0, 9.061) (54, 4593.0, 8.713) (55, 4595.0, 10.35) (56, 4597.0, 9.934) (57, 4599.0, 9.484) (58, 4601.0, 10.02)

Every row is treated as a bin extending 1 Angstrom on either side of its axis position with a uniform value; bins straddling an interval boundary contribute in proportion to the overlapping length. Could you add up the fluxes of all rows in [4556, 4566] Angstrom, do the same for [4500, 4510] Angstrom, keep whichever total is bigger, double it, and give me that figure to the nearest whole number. 102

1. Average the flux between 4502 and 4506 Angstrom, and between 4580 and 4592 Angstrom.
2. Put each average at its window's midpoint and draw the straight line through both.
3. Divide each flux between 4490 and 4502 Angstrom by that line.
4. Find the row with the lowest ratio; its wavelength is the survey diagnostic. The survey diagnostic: 4491.0 Angstrom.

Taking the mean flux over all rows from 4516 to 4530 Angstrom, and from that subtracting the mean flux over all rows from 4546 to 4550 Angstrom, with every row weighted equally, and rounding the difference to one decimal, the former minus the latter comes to -0.7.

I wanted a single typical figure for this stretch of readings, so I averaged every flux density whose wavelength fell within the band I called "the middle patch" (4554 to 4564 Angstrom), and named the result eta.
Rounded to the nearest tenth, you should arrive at 10.1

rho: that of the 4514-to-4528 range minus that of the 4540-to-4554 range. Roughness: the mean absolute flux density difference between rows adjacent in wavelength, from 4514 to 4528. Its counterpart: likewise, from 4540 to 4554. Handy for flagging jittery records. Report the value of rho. 1.0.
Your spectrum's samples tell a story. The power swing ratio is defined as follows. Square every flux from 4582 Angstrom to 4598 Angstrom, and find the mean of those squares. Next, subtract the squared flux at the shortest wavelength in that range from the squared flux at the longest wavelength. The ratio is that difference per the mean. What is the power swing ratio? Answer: -0.14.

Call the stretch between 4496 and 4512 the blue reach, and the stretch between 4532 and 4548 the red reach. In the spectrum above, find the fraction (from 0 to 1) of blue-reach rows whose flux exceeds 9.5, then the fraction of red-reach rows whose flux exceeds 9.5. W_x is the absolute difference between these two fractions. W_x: 0.25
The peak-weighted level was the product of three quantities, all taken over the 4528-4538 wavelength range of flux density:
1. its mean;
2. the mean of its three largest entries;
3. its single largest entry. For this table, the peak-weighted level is 955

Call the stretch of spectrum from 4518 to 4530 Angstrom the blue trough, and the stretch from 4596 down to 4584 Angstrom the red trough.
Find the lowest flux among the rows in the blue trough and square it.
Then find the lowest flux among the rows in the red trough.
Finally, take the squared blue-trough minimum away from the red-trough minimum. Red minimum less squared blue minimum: -31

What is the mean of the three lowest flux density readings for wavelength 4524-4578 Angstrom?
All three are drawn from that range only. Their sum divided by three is 7.39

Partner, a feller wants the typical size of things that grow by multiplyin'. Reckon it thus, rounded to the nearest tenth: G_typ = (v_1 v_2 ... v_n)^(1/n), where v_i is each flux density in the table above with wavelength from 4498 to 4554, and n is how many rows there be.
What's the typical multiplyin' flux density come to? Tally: 9.7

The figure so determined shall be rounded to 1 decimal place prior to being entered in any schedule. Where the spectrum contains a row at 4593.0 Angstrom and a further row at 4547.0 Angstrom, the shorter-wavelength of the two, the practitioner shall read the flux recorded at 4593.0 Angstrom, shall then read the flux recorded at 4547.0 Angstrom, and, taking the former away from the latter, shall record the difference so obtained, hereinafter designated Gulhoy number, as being 1.6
